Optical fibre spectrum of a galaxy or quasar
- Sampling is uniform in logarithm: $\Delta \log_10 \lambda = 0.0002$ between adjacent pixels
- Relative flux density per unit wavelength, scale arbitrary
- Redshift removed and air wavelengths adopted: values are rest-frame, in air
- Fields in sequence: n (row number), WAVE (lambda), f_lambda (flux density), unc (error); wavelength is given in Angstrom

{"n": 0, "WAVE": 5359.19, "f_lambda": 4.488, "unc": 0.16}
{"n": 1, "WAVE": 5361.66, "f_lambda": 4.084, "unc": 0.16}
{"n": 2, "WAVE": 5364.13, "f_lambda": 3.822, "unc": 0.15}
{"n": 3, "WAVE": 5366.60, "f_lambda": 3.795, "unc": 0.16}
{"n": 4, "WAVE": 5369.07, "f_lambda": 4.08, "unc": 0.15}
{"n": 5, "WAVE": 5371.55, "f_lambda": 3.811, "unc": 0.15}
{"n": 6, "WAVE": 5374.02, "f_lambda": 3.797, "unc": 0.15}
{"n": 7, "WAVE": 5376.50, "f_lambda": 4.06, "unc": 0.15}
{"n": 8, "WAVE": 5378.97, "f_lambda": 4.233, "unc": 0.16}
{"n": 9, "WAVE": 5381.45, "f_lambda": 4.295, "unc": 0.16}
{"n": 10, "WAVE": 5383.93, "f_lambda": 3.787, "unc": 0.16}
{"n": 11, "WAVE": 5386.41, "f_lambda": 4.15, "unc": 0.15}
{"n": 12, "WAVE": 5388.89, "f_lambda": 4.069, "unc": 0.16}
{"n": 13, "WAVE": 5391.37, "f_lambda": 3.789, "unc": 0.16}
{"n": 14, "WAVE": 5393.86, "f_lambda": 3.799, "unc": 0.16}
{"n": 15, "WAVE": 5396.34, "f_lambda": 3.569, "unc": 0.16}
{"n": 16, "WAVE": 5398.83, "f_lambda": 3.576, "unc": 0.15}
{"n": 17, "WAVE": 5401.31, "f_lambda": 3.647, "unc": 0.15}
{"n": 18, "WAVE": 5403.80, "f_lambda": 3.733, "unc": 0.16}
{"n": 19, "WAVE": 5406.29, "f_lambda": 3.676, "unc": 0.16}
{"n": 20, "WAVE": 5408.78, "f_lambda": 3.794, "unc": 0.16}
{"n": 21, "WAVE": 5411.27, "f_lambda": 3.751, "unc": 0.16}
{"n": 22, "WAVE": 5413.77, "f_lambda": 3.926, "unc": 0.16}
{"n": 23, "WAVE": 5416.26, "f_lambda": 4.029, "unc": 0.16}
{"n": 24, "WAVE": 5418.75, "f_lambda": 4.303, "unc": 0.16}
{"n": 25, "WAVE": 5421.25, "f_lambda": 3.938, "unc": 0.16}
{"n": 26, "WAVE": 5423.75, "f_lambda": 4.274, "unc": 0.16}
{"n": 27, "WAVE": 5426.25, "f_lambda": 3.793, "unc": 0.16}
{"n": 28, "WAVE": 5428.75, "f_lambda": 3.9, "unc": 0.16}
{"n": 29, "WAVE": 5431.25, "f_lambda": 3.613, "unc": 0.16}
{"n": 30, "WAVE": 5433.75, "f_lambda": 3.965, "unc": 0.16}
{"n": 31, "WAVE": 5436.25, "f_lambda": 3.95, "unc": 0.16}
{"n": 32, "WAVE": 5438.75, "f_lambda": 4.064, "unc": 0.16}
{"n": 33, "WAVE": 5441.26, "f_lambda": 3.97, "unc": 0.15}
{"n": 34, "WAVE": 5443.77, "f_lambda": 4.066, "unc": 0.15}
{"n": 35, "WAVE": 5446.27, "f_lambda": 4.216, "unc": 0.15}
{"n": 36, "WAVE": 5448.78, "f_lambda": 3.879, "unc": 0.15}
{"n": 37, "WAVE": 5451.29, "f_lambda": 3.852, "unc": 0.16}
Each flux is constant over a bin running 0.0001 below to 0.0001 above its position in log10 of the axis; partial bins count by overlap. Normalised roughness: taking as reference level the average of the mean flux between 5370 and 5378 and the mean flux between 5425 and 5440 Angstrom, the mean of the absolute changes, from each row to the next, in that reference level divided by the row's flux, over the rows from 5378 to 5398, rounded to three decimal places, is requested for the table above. 0.055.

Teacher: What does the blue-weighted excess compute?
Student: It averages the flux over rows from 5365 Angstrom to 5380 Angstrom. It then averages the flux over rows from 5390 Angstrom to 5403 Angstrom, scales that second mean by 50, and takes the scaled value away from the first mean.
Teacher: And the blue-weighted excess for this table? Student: -180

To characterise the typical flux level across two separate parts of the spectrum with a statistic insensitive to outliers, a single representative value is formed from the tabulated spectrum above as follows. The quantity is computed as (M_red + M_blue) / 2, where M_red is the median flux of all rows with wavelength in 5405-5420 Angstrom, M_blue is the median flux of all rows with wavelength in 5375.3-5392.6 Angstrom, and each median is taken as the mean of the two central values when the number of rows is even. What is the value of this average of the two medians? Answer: 3.96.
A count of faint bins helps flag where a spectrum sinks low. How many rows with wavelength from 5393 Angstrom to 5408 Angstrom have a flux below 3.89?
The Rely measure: 6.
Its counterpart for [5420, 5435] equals 2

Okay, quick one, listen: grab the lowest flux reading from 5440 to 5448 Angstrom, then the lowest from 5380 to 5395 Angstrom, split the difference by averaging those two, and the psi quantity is 3.88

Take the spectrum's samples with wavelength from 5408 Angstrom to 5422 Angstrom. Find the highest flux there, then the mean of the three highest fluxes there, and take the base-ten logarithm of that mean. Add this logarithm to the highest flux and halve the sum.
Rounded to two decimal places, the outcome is 2.46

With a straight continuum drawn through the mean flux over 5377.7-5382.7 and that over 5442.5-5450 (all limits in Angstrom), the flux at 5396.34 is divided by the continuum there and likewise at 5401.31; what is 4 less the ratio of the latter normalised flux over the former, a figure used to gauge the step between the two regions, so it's 2.97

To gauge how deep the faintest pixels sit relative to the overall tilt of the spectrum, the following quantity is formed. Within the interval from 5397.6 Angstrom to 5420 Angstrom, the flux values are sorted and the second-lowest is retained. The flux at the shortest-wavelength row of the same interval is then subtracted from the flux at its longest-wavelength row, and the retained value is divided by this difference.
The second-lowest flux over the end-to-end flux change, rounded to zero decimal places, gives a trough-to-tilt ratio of 5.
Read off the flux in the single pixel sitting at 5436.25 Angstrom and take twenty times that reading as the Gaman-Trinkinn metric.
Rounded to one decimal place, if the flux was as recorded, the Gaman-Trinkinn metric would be 79.0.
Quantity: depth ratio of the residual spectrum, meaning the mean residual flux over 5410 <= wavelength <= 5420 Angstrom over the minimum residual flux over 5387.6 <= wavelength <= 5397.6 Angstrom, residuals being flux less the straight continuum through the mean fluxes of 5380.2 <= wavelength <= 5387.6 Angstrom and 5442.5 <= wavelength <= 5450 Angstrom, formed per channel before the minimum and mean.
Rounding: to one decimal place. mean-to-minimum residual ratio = 0.1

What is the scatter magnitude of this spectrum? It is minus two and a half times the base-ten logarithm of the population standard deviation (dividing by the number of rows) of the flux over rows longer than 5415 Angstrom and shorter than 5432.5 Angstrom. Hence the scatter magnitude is 1.59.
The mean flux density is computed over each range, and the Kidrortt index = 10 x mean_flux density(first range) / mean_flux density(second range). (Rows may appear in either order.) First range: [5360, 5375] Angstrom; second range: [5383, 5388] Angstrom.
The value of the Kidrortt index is 9.82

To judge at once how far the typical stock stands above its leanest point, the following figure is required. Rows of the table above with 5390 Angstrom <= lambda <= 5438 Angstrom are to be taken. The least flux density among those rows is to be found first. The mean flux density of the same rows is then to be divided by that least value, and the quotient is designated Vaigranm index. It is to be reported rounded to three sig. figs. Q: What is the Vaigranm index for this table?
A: 1.08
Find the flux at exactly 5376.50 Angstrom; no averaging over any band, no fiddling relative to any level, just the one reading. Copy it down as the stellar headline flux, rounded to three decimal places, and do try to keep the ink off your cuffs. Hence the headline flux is 4.060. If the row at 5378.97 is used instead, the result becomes 4.233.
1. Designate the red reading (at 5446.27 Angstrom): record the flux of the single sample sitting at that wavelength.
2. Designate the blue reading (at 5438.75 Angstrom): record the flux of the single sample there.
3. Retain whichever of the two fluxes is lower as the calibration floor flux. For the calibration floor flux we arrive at 4.06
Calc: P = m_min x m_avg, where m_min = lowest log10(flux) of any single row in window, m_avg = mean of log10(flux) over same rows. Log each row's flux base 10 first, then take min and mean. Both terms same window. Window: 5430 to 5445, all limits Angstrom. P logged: 0.33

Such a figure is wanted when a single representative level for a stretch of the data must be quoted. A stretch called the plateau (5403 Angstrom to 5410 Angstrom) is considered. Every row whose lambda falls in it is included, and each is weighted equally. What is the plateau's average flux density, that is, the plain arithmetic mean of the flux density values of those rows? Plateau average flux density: 3.73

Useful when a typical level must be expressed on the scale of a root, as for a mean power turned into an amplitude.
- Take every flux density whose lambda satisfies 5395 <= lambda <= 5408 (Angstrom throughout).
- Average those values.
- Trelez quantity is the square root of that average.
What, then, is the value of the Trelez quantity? 1.91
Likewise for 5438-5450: 2.01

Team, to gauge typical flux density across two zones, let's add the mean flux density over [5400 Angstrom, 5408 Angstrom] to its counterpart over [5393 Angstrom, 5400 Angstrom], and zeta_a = 7.33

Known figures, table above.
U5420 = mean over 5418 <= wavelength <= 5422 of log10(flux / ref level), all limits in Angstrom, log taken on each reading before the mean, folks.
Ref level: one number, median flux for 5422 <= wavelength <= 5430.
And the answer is 0.023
